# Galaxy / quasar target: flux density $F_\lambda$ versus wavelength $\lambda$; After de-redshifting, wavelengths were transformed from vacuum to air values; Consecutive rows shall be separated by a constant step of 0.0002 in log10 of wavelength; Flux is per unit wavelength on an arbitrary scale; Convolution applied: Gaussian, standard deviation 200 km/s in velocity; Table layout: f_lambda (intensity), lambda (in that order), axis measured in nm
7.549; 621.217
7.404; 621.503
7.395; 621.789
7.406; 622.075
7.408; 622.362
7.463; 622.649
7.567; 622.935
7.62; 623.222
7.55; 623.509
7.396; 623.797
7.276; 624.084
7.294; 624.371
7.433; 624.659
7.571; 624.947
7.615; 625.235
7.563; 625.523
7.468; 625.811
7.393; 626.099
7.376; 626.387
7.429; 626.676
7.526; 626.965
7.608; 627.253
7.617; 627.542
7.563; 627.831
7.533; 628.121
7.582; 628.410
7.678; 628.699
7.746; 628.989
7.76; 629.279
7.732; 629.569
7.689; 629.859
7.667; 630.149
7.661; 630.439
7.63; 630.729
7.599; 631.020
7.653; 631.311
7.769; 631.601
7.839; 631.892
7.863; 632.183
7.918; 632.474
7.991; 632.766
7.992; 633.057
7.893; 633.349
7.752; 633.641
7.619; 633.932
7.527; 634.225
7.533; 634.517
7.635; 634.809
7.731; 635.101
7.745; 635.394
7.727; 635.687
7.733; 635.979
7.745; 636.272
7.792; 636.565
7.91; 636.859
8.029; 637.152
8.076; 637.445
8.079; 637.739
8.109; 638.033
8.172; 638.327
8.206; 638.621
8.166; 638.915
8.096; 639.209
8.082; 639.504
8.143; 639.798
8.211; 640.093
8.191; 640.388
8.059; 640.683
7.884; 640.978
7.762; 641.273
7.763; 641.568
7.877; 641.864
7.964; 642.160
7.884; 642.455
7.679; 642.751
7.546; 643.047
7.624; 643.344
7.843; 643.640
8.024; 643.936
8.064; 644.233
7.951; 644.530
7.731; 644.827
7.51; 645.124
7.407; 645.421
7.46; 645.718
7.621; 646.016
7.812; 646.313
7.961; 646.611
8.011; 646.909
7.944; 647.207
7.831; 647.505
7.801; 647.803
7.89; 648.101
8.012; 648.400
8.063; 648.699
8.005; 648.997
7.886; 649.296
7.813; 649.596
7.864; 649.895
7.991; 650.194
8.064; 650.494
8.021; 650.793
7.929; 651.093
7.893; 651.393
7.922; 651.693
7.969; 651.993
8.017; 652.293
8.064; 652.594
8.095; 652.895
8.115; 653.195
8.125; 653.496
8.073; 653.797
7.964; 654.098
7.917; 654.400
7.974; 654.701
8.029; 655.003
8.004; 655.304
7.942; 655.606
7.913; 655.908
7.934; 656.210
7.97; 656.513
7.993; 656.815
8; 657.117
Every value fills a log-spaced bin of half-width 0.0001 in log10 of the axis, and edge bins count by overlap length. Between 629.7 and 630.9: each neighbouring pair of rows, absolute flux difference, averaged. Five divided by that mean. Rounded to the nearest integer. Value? 254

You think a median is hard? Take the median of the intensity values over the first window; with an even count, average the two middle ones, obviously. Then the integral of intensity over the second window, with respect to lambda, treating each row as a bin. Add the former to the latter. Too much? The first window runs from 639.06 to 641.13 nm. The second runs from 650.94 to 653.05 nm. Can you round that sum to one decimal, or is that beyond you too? 24.9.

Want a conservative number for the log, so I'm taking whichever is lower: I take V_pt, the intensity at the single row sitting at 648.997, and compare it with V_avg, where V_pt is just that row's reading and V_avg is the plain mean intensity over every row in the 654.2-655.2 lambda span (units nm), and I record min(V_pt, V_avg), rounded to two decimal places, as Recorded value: 7.97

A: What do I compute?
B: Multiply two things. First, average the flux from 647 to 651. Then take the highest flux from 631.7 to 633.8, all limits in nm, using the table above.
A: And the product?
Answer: 63.4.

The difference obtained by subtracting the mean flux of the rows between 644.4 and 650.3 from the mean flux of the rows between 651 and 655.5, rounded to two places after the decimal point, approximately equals 0.18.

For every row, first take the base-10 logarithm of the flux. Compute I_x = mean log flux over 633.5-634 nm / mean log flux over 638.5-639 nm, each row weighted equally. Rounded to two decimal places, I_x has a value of 0.97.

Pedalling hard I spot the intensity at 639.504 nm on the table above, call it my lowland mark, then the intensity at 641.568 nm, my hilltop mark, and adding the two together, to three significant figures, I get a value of 15.8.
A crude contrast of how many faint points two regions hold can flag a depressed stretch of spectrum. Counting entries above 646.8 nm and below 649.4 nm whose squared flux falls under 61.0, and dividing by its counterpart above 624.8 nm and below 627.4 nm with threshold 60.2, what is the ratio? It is 0.1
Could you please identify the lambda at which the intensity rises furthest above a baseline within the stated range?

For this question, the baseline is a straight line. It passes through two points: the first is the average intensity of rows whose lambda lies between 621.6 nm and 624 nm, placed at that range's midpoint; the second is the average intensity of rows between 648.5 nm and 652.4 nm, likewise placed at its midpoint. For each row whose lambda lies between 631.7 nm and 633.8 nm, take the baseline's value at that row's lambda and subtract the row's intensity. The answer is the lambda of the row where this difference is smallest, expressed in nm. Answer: 632.766 nm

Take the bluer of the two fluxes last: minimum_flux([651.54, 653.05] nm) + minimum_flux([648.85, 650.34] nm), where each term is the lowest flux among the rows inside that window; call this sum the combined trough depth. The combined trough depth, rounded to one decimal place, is 15.7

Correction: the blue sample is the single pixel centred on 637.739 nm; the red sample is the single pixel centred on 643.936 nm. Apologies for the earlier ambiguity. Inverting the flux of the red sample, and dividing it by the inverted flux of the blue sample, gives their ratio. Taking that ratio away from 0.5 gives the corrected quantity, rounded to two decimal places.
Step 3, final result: -0.51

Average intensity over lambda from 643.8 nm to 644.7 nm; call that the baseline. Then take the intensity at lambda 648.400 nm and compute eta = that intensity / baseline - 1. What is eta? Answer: 0.00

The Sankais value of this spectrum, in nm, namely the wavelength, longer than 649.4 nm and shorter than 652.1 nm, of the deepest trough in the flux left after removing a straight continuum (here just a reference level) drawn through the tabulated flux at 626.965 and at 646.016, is 649.596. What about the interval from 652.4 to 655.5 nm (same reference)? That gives 654.400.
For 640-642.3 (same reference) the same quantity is 641.568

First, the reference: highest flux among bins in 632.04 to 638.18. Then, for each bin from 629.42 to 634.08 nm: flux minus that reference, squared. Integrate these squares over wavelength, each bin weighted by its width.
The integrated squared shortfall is 0.62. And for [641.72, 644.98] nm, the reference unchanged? 0.33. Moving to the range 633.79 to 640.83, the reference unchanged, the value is 0.59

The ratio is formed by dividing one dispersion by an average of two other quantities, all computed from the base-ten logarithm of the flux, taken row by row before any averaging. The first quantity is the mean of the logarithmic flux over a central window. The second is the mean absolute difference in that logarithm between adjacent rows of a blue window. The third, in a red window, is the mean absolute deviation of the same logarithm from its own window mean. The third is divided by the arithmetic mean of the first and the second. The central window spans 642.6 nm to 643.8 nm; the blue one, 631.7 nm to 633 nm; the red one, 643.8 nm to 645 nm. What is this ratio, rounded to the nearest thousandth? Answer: 0.013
